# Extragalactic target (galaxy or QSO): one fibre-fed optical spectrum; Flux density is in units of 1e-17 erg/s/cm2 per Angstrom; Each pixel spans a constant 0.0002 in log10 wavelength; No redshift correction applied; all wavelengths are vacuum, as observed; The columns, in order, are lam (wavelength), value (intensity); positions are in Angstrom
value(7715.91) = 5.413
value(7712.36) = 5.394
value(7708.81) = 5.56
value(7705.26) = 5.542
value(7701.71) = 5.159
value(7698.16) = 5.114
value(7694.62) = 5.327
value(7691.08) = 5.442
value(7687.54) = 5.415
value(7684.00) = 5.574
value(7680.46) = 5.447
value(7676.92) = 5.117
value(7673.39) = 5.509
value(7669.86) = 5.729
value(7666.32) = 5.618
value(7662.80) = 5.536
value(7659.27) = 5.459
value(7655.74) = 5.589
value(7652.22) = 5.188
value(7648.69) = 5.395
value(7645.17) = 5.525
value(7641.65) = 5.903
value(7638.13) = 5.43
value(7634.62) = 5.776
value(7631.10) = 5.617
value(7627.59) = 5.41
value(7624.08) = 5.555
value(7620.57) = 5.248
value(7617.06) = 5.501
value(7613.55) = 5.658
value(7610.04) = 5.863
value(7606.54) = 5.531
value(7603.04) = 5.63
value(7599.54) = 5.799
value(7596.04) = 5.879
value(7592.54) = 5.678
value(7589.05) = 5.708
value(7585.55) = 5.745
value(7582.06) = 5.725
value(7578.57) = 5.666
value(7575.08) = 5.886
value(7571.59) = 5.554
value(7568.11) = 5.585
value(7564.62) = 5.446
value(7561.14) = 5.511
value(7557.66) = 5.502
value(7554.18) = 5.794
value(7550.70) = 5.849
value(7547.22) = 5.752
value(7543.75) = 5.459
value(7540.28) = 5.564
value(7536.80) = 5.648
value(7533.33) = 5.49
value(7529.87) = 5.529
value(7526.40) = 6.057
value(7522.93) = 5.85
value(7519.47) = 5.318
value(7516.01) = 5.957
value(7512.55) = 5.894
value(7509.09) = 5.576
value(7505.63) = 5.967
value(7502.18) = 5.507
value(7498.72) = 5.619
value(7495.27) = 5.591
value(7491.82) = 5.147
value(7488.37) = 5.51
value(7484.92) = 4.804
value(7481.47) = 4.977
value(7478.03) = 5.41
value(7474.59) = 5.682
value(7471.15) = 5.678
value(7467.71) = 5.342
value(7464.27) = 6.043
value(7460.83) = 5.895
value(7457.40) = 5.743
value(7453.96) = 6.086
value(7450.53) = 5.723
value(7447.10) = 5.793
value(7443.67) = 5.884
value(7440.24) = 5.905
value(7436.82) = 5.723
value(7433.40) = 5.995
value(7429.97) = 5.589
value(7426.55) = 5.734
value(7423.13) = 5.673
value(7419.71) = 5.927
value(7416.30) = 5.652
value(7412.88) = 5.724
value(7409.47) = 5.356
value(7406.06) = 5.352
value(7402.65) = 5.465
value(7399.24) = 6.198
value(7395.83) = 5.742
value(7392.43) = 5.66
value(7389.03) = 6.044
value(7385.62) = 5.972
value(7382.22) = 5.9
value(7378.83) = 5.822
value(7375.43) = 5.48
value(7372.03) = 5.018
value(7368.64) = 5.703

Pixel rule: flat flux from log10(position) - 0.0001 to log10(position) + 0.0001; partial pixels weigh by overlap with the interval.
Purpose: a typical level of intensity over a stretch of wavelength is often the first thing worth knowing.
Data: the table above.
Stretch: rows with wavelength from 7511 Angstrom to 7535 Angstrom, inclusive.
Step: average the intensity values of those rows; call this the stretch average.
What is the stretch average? 5.73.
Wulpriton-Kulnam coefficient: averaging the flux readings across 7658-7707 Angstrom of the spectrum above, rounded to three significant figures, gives 5.43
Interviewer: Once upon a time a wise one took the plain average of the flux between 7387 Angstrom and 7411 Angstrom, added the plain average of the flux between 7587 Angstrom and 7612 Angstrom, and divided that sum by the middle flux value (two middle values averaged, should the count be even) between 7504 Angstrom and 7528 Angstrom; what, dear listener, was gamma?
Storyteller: 1.94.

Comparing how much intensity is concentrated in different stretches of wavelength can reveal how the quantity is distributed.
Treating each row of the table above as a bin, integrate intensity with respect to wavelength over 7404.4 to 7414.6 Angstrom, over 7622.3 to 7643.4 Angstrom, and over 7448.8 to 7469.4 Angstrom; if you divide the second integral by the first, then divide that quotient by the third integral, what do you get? 0.018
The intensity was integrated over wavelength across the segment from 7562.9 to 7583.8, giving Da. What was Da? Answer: 118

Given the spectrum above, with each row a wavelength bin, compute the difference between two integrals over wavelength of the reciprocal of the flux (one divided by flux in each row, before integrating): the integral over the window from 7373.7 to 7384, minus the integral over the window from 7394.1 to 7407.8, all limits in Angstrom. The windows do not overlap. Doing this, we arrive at -0.6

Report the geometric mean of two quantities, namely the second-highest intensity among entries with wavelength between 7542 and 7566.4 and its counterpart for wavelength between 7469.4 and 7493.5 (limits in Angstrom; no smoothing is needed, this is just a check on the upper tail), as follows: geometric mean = 5.74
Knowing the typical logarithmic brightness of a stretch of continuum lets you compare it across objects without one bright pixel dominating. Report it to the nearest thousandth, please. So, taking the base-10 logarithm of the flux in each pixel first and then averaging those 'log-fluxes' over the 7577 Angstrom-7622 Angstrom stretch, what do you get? 0.753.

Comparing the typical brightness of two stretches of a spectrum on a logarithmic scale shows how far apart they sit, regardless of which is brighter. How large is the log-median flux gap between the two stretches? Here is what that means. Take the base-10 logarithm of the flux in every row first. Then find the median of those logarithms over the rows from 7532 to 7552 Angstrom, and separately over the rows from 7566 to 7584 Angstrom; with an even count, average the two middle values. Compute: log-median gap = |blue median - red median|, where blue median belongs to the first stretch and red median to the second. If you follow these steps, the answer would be 0.005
